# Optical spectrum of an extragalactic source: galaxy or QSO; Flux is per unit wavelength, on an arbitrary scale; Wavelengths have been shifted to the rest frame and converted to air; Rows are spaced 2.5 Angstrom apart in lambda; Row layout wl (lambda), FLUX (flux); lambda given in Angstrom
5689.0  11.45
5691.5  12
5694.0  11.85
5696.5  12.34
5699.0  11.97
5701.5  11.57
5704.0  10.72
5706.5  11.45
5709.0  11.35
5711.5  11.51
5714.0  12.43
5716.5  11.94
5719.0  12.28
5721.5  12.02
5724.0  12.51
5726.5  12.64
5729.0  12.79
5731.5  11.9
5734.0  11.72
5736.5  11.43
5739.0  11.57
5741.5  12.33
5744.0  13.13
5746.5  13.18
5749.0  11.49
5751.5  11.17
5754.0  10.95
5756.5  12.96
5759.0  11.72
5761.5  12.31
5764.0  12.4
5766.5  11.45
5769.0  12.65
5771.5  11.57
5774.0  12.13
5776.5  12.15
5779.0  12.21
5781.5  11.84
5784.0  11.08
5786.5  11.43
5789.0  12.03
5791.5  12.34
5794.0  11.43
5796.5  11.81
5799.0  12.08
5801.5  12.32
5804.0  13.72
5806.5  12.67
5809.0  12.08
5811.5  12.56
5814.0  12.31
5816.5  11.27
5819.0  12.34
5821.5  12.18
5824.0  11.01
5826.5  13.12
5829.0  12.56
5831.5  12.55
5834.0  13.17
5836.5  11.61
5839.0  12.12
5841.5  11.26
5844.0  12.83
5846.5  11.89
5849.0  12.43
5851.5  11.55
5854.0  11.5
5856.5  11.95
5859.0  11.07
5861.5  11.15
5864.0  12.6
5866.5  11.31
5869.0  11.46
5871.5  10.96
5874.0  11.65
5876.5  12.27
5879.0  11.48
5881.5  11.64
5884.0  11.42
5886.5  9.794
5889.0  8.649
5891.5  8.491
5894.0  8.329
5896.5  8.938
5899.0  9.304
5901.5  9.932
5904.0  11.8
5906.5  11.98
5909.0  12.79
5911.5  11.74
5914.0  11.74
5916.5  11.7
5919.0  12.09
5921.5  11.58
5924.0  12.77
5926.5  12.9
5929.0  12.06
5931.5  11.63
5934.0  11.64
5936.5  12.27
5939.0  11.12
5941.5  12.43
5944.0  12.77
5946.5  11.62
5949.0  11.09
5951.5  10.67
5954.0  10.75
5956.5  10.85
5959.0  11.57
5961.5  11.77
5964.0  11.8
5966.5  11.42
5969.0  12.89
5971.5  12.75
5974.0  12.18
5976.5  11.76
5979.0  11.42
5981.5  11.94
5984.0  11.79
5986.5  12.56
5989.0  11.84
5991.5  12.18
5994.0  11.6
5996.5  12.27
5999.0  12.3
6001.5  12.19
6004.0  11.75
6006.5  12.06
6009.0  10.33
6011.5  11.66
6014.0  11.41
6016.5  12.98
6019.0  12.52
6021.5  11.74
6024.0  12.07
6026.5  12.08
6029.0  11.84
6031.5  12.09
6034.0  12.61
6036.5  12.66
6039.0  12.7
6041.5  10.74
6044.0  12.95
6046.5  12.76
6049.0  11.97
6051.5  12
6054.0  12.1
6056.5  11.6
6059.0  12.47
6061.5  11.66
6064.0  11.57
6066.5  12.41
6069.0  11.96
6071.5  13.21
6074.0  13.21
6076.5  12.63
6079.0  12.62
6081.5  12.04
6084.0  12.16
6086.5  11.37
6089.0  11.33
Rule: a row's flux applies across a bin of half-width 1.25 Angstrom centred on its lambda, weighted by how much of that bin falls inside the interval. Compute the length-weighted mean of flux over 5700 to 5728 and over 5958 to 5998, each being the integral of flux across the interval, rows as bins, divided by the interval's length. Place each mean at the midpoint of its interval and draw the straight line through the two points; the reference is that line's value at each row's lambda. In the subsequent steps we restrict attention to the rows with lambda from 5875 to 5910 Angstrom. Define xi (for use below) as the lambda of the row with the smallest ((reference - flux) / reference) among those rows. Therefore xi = 5909.0 Angstrom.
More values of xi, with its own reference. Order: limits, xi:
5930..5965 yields 5944.0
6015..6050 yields 6016.5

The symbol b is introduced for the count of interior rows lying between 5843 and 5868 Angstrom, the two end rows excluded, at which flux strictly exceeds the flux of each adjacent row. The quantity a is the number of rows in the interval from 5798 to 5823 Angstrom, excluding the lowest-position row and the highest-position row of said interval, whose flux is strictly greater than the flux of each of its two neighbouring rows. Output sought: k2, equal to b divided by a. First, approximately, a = 3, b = 3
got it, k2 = 1.0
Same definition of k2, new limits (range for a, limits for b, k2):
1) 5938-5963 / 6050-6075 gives 3.0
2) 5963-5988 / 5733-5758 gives 0.5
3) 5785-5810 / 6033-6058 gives 1.5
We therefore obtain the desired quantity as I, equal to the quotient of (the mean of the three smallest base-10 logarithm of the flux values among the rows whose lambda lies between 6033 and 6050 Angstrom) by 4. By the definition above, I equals 0.267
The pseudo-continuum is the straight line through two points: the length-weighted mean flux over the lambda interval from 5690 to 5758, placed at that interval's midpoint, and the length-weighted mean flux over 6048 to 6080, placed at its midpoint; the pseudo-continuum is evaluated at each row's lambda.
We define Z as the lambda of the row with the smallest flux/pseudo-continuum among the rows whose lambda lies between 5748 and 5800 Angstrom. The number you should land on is 5754.0 Angstrom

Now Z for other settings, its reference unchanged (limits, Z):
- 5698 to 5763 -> 5704.0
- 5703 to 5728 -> 5704.0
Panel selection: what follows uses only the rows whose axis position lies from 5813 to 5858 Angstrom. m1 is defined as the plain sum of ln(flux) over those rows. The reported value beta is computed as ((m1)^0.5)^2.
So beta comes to 44.8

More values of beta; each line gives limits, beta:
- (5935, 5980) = 44.3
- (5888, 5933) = 43.0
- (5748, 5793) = 44.5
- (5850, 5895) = 43.0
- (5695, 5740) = 44.6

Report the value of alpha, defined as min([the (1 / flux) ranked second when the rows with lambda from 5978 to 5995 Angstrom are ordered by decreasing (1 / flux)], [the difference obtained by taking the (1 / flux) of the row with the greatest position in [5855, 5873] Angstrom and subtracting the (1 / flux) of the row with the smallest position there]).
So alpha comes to 0.008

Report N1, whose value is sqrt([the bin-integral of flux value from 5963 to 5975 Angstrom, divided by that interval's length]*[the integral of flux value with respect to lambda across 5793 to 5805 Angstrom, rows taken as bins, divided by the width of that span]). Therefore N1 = 12.24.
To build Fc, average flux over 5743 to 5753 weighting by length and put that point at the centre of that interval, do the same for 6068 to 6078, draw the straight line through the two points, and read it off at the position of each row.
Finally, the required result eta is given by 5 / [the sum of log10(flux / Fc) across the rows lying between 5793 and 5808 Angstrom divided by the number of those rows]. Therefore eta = 3939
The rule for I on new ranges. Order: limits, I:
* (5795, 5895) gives 0.232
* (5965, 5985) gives 0.265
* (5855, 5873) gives 0.261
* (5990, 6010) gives 0.262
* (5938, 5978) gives 0.258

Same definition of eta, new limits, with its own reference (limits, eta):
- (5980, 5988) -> -275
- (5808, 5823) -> -732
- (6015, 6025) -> -404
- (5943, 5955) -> -115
